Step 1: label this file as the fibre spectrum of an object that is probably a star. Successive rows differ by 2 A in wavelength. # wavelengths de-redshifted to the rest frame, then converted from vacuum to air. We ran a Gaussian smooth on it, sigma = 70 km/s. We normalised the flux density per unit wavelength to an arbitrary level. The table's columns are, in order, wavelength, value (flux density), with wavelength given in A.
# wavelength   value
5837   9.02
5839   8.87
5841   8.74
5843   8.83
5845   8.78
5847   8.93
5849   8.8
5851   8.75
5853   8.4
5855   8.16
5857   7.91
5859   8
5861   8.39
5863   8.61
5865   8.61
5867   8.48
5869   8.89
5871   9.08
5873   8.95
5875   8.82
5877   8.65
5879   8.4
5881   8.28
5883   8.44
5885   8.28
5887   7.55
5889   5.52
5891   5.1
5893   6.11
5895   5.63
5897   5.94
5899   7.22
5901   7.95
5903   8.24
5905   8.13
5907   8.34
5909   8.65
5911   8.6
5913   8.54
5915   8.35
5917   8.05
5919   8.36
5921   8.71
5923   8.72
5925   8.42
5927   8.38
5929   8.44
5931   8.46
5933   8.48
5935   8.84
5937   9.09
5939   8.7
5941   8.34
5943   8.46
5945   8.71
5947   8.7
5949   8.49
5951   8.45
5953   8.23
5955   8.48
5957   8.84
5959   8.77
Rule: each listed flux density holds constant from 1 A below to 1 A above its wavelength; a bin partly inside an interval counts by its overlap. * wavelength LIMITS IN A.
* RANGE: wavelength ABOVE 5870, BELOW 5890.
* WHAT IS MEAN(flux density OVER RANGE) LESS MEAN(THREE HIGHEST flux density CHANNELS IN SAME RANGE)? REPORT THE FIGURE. -0.75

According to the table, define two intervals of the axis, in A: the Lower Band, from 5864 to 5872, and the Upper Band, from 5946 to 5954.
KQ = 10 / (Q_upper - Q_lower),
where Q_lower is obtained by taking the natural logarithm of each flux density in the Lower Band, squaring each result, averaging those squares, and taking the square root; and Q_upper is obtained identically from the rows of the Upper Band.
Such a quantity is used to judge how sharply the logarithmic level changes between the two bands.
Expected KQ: -290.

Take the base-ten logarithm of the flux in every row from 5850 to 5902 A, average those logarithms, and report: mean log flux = 0.889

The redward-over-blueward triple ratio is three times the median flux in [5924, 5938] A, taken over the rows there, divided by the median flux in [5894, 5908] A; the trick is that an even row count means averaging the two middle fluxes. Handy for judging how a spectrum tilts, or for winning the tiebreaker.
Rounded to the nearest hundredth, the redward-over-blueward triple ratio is 3.19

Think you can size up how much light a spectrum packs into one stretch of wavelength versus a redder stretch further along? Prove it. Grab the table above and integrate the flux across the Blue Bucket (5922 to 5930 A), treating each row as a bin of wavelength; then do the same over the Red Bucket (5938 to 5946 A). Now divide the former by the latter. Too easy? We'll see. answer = 0.99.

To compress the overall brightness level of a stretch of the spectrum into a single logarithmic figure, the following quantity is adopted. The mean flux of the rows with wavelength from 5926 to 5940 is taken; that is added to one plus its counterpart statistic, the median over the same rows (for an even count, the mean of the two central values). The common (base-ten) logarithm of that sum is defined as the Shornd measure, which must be 1.26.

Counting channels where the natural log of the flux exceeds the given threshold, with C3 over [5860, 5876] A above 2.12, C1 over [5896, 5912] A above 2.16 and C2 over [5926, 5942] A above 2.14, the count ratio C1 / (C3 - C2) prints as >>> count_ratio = 0.0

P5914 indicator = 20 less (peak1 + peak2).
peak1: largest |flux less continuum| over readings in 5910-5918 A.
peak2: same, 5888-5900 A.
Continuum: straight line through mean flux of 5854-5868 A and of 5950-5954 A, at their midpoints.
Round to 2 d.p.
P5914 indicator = 16.50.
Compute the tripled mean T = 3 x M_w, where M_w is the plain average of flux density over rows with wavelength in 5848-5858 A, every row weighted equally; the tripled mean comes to 25.2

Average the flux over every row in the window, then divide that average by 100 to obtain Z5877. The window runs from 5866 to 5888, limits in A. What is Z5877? 0.0853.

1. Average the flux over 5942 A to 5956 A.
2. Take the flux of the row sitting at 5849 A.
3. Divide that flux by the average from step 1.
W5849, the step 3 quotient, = 1.03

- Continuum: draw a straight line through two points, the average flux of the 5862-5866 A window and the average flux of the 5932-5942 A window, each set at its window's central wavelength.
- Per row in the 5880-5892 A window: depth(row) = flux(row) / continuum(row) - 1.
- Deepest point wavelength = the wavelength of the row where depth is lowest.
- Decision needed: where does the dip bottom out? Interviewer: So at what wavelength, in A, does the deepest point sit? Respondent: 5891 A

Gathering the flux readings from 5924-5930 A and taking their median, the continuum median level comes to 8.42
